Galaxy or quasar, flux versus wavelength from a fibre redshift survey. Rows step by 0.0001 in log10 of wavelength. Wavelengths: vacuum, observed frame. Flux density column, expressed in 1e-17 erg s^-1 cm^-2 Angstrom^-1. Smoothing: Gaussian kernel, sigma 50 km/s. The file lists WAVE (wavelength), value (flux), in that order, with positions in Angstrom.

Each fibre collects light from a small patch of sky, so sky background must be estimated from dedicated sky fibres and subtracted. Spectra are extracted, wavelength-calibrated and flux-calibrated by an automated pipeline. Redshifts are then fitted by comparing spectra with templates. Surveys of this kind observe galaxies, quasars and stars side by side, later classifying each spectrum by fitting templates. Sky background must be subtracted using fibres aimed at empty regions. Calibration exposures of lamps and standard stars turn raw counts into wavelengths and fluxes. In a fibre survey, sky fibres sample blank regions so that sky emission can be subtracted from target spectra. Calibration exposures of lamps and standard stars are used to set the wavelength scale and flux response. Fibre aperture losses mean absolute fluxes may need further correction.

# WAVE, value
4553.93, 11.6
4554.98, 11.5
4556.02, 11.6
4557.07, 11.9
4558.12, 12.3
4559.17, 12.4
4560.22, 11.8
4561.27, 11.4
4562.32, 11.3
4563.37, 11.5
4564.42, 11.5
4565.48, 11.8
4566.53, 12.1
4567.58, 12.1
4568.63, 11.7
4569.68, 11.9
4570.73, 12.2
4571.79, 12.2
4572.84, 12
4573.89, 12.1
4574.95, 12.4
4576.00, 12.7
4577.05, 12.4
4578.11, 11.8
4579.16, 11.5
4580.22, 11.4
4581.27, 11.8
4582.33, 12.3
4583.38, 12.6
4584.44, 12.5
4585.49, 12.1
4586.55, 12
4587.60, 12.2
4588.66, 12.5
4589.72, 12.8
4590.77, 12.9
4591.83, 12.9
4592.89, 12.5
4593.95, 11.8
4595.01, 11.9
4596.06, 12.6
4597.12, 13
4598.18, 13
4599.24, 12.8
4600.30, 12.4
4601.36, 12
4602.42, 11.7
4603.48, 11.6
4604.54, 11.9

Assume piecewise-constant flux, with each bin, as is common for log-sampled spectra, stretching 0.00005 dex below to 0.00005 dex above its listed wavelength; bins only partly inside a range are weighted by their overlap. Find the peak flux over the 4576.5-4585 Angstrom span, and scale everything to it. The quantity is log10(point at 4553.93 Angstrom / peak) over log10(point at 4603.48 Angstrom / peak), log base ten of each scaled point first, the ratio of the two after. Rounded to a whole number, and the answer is 1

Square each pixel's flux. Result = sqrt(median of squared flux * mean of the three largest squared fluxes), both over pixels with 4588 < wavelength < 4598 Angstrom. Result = 163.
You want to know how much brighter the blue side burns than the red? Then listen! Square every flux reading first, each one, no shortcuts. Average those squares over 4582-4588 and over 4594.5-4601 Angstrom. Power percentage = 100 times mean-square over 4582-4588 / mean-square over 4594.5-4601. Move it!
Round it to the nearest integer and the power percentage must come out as 95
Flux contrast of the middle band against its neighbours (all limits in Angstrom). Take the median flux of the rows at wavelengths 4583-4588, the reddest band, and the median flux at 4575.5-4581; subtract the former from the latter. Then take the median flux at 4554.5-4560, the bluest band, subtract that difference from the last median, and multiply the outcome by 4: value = 49.20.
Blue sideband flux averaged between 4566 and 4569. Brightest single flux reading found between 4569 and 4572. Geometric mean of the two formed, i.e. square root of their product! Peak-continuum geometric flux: 12.1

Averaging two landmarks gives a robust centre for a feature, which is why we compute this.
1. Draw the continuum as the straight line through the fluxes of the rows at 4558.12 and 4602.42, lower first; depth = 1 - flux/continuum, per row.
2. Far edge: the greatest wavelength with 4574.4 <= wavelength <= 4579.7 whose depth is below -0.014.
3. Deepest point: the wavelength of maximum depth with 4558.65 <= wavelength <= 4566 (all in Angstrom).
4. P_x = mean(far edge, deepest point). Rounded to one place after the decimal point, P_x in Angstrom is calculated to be 4569.7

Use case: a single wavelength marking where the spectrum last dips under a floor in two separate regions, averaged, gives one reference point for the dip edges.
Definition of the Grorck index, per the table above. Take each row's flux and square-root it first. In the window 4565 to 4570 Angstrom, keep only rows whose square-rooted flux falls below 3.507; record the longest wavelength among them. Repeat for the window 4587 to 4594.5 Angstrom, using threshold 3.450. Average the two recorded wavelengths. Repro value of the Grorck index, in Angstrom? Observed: 4581.8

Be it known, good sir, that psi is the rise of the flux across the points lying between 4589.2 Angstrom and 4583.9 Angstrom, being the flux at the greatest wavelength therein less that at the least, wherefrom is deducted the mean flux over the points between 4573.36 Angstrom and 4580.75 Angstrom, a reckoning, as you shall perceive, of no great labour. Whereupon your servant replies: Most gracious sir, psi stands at -12.0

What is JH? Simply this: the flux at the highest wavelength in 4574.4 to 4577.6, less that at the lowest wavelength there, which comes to 0.0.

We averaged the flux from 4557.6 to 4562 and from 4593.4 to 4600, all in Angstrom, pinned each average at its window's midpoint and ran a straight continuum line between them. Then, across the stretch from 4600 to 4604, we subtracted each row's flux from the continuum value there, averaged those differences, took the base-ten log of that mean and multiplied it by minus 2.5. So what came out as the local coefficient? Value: 0.4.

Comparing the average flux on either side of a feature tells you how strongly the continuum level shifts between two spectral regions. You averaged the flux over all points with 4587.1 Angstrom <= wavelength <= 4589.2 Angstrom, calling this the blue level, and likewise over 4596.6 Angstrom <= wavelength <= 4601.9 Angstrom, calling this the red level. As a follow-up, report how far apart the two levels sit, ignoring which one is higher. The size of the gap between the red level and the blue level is 0.3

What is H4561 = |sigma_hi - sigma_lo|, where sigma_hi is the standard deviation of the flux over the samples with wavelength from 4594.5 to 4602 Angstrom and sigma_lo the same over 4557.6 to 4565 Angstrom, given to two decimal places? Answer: 0.01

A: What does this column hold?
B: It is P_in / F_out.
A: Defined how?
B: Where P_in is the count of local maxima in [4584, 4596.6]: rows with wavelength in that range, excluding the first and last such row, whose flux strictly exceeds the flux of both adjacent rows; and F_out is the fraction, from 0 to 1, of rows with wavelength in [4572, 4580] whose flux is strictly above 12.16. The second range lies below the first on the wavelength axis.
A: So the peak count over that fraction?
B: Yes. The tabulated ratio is 0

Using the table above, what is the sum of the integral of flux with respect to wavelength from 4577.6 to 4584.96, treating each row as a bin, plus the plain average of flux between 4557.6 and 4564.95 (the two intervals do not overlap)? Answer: 100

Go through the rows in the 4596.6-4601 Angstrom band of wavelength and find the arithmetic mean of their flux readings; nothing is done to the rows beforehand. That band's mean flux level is 12.8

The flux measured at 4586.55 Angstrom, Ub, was 12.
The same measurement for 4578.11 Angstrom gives 11.8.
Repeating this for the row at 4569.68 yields 11.9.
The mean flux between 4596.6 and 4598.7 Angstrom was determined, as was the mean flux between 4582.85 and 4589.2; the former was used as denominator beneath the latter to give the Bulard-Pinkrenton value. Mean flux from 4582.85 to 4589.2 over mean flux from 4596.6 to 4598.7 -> 0.95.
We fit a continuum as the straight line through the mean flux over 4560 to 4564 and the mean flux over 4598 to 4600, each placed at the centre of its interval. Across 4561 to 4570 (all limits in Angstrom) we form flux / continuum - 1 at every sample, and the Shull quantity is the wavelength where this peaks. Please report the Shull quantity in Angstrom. 4566.53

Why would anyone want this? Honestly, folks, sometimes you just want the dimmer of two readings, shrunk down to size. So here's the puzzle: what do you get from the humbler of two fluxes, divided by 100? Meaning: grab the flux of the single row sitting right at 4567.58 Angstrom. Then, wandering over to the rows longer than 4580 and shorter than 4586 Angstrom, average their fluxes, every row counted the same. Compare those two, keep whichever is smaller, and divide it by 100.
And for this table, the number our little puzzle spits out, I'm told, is 0.121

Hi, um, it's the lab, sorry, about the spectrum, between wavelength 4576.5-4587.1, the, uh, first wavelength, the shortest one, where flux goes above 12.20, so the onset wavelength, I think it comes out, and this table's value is 4577.05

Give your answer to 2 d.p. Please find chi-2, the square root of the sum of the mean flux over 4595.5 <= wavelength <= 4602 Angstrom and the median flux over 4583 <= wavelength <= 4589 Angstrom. 5.00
